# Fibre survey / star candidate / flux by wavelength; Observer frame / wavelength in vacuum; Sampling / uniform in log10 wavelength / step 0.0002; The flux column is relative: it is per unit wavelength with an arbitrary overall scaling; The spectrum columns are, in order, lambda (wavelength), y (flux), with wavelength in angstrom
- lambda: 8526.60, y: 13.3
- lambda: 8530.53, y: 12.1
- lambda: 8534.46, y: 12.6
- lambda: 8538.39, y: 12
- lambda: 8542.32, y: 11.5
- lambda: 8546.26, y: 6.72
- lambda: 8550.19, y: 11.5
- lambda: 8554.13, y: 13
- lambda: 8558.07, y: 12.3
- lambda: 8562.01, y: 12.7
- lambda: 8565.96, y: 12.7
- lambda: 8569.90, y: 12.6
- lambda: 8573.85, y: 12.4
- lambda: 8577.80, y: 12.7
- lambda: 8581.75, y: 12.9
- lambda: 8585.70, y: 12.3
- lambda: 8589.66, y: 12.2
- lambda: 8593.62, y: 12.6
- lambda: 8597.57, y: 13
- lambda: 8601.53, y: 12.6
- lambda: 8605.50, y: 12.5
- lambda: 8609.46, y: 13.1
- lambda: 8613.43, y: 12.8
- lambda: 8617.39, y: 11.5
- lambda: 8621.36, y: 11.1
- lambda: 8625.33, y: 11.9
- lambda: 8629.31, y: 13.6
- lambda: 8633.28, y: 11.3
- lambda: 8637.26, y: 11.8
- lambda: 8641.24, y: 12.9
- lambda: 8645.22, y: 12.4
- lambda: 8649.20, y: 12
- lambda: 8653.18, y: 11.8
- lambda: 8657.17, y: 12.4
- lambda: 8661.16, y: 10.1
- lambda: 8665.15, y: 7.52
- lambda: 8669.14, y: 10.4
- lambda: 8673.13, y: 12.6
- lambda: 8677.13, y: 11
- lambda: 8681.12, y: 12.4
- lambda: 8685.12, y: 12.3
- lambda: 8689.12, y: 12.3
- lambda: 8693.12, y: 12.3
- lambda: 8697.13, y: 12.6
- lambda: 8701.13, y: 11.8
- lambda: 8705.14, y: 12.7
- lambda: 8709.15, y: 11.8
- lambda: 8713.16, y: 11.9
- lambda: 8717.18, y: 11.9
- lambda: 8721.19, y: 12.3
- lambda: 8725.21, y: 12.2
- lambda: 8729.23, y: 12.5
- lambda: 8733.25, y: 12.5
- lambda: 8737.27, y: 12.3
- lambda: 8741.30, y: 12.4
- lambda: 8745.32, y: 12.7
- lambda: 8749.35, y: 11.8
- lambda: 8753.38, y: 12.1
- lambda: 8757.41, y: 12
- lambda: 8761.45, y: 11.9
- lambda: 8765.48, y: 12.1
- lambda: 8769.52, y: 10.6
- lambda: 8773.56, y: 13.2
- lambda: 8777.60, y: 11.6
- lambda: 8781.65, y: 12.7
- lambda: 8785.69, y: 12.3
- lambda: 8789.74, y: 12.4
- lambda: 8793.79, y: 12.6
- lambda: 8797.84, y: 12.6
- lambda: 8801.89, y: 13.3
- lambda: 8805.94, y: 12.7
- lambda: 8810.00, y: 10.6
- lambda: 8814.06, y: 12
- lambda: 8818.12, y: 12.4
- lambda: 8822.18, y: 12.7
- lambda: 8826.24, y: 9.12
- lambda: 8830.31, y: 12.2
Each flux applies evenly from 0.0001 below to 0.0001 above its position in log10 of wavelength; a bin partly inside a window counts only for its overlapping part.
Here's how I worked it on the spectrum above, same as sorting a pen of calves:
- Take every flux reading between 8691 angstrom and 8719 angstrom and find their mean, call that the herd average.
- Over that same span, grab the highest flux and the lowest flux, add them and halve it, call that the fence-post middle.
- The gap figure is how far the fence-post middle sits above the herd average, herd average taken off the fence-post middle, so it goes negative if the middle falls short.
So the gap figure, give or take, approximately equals 0.11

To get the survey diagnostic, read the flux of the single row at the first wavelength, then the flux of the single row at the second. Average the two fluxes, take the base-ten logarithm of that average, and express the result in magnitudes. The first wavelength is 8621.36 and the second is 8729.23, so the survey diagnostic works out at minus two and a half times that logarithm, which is -2.68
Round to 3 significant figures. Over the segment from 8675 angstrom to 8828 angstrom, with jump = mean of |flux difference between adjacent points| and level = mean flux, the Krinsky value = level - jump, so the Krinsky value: 11.5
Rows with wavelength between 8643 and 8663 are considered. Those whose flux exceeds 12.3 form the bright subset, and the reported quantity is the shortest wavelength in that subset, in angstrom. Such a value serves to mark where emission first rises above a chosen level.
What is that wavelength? 8645.22 angstrom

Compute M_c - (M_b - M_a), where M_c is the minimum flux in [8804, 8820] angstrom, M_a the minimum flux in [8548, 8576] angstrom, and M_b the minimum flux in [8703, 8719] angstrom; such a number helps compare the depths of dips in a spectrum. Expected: 10.3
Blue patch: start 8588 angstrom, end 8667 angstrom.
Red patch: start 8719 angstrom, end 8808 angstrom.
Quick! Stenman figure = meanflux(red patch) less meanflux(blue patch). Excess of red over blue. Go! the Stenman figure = 0.35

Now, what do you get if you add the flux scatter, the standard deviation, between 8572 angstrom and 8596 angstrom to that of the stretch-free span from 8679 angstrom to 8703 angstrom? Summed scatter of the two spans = 0.5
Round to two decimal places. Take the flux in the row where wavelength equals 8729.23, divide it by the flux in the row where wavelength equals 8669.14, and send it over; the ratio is 1.20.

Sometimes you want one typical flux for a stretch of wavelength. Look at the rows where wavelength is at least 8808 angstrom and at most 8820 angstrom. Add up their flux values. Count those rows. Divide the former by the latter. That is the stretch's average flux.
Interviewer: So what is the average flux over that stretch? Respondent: 11.7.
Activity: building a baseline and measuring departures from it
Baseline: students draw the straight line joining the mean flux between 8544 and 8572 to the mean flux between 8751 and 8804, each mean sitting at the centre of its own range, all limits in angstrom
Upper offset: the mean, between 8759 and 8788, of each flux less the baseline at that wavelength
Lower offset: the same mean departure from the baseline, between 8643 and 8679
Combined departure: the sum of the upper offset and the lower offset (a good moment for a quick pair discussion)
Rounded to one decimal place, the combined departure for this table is -1.0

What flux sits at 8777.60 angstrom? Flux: 11.6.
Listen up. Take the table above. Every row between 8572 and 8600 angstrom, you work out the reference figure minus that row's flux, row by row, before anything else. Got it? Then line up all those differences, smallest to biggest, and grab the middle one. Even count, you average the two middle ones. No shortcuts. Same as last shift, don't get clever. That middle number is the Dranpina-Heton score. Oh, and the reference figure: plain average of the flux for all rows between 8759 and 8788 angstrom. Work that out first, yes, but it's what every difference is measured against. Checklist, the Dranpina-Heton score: -0.5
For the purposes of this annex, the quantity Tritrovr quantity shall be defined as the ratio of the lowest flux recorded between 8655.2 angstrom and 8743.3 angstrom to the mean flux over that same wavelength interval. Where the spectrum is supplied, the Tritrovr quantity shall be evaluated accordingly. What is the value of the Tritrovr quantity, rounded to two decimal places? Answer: 0.64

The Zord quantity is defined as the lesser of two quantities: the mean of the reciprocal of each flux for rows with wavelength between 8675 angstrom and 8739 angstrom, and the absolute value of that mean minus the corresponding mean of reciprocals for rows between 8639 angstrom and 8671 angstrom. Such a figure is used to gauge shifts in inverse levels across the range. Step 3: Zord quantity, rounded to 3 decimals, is 0.010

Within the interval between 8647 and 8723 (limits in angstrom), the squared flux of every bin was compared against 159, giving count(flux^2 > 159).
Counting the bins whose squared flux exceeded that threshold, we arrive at 1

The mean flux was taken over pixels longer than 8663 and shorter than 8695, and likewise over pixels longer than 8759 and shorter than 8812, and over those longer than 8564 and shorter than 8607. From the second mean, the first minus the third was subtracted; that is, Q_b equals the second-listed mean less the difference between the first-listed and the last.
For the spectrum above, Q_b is 13.4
